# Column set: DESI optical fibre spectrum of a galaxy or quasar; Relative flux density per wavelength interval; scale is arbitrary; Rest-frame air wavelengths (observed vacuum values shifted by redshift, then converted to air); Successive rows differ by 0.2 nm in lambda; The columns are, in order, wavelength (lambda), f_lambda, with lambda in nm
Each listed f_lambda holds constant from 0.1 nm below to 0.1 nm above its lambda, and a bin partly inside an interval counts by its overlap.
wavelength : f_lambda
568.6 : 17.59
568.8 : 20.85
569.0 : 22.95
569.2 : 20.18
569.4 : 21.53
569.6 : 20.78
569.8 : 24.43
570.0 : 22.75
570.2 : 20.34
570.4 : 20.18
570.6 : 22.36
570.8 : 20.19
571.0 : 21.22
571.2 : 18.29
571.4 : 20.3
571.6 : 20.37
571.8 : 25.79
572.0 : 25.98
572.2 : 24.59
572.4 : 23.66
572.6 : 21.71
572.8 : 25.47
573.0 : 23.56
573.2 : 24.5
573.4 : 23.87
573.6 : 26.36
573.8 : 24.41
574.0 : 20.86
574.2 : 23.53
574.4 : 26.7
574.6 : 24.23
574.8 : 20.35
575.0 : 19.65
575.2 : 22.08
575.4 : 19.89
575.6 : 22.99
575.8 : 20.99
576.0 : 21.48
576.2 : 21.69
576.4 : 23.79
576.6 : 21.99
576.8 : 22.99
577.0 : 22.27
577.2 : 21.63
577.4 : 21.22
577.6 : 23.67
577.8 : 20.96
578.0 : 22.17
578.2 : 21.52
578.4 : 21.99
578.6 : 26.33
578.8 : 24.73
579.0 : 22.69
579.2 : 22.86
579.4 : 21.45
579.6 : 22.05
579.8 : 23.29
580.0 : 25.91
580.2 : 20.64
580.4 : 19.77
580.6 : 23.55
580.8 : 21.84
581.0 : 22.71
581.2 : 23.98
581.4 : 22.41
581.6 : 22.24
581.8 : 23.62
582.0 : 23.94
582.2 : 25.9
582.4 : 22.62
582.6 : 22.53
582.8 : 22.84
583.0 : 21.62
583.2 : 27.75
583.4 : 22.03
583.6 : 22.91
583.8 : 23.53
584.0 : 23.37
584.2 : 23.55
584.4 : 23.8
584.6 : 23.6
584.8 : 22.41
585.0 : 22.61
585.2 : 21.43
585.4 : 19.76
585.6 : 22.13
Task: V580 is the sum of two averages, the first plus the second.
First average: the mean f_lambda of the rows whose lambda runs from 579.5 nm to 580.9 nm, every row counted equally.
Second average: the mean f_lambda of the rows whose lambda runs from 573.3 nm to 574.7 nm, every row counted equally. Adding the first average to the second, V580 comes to 46.7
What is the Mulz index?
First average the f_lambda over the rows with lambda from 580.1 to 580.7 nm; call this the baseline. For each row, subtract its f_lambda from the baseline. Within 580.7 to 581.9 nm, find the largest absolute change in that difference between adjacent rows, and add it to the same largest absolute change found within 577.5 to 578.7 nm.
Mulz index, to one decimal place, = 5.9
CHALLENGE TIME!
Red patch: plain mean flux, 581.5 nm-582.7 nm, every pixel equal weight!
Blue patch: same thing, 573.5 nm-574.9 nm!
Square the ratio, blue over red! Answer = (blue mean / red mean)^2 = 1.03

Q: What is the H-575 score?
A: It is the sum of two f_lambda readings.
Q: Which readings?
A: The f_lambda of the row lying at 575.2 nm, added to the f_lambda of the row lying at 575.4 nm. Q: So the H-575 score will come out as 42.0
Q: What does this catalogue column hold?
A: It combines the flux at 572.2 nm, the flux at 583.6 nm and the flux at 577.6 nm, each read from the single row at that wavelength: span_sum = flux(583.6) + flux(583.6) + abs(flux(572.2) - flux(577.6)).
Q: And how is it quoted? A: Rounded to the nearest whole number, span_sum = 47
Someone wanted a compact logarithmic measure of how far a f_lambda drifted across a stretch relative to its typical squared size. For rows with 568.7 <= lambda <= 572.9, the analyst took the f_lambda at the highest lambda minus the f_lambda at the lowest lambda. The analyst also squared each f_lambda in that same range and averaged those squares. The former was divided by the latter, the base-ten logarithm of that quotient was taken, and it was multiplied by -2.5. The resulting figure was 5.1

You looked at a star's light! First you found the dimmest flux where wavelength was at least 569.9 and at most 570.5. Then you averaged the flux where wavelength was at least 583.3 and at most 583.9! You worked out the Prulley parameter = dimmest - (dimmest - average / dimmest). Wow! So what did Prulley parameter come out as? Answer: 1.13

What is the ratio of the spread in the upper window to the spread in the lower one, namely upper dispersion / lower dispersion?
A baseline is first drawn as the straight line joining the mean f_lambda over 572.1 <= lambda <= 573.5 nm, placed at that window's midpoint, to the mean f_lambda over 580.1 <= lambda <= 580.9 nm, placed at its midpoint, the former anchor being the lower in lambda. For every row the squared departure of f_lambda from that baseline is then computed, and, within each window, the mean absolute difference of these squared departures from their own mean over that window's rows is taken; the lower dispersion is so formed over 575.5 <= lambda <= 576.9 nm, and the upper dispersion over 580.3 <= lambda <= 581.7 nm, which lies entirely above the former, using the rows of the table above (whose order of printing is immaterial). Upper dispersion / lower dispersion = 1.9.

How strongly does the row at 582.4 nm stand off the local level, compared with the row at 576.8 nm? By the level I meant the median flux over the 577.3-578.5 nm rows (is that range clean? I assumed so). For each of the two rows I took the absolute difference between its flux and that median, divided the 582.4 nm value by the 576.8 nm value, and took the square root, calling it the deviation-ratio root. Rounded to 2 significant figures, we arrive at 0.84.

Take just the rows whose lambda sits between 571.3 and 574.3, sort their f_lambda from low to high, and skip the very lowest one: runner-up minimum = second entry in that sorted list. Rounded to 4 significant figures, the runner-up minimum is 20.37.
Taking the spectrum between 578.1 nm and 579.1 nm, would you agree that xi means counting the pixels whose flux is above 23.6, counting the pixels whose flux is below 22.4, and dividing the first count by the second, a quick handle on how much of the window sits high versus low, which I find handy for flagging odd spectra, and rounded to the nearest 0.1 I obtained 1.0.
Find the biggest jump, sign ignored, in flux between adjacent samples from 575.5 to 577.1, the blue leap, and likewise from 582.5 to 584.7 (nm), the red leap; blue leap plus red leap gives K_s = 8.2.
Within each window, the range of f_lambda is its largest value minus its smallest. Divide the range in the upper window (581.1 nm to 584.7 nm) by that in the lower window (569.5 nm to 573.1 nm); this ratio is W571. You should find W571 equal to 0.80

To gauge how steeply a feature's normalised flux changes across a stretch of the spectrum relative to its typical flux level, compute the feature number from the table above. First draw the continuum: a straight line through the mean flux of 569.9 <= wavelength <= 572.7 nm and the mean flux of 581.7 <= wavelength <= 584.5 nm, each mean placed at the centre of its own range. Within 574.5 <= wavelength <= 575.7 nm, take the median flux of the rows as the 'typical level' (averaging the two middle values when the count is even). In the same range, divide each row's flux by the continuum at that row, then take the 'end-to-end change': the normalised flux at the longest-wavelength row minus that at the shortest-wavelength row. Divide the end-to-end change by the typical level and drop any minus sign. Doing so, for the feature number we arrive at 0.0029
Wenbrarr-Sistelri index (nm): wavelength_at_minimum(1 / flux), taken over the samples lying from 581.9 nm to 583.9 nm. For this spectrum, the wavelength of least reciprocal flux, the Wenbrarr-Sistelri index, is 583.2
